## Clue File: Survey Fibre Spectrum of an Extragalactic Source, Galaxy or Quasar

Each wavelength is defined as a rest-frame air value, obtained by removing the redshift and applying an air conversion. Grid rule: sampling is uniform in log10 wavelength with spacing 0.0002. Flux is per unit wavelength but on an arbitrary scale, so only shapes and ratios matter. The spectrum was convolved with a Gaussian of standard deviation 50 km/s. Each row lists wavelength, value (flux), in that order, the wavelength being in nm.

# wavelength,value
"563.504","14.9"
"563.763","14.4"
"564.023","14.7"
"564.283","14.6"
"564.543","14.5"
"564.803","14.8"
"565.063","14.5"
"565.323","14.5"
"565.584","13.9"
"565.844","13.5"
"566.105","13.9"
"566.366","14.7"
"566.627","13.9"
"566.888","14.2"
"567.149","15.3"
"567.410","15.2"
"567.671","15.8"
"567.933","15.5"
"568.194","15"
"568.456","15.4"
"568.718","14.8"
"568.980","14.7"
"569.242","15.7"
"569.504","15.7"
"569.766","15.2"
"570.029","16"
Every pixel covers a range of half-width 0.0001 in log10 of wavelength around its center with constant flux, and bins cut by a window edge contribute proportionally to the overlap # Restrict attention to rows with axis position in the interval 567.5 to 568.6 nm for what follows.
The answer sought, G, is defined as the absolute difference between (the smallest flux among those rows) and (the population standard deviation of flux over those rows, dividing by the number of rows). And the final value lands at 14.7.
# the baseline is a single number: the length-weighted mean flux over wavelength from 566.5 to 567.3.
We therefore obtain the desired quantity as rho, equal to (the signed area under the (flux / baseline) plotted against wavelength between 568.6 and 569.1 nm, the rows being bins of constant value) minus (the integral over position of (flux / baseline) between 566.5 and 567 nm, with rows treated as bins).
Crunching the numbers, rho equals 0.02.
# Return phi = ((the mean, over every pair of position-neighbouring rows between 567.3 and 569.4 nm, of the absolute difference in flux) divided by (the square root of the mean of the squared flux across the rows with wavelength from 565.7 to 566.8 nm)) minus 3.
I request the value -2.964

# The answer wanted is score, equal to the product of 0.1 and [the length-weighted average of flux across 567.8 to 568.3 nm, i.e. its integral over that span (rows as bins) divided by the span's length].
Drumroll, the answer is 1.53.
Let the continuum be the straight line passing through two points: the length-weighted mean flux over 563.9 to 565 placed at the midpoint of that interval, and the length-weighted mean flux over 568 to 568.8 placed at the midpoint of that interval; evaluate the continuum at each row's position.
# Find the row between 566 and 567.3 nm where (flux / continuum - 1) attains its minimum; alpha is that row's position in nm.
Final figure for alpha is 566.627 nm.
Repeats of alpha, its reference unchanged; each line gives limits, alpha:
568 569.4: 568.980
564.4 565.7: 565.584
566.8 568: 566.888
